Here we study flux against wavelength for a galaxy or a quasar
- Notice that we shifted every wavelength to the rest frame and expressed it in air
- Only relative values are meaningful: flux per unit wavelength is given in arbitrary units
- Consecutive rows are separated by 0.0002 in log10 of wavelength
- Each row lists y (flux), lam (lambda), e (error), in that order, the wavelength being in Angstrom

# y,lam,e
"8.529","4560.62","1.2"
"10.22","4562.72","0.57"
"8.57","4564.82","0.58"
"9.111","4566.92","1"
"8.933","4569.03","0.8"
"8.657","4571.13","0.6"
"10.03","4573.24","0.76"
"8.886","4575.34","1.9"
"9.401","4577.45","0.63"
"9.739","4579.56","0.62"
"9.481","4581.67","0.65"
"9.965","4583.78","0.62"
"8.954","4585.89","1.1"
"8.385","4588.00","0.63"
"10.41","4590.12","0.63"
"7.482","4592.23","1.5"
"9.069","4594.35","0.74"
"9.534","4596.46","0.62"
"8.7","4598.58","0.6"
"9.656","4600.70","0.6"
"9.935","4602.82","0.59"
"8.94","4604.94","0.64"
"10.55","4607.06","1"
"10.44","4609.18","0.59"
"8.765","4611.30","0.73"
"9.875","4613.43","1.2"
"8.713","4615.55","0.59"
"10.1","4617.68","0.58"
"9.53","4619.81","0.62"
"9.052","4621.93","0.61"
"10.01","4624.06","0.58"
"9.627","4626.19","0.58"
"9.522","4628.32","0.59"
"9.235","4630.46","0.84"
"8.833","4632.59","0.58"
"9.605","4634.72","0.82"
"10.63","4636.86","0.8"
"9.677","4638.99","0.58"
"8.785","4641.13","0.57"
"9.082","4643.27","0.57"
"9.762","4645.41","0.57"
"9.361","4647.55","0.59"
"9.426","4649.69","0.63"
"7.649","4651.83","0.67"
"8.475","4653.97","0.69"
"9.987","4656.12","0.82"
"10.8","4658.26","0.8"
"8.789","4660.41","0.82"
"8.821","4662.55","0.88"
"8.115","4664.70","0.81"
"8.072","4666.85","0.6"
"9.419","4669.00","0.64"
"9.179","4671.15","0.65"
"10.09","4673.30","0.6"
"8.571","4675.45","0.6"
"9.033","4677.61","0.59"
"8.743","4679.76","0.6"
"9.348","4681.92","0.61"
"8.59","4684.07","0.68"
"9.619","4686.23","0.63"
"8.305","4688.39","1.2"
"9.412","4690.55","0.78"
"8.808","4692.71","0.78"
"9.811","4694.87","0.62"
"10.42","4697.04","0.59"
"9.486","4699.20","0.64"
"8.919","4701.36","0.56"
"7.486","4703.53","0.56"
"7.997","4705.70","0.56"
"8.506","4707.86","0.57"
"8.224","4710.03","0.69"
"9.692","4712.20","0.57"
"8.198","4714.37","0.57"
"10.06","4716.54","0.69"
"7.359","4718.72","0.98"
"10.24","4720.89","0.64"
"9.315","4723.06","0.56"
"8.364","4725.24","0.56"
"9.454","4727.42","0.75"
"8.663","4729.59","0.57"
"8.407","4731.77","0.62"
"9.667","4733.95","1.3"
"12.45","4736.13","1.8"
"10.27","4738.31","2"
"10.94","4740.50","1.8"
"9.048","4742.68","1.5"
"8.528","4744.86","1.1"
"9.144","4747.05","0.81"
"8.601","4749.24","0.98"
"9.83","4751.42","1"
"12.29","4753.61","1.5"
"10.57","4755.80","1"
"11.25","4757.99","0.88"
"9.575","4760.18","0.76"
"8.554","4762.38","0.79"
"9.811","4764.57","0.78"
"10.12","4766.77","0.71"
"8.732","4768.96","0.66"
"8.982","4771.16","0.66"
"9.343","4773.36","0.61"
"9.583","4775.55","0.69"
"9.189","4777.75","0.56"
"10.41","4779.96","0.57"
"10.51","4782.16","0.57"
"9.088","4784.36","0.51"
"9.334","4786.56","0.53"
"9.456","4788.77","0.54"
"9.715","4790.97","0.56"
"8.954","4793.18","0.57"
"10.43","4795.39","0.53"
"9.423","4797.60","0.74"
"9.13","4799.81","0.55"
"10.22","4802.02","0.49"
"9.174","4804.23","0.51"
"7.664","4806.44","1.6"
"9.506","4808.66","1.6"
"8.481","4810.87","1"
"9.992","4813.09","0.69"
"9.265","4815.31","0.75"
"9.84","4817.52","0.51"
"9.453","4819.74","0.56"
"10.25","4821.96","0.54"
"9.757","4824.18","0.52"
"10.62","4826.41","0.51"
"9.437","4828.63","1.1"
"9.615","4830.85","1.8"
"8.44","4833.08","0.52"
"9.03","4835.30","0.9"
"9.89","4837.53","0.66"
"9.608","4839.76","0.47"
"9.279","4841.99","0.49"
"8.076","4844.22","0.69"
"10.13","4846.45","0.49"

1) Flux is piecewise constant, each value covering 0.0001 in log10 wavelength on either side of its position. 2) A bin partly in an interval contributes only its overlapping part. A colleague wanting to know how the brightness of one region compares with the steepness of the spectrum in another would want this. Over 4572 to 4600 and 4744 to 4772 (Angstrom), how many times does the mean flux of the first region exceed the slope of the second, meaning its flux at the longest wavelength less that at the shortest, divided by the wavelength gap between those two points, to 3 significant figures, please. 535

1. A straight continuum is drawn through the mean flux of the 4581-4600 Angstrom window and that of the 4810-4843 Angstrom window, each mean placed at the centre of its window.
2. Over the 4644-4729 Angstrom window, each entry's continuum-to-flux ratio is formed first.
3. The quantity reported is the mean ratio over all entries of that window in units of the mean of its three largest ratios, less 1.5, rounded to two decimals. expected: -0.66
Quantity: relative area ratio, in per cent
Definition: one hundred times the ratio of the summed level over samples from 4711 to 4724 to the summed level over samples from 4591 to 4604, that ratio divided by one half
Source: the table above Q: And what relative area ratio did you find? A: 202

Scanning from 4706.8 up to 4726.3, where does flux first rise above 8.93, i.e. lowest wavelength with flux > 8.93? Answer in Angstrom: 4712.20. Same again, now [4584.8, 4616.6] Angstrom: 4585.89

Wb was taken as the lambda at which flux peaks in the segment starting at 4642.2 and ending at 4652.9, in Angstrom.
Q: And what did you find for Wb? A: 4645.41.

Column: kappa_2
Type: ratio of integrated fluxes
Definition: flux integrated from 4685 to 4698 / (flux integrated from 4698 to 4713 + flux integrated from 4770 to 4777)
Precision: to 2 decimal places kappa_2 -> 0.63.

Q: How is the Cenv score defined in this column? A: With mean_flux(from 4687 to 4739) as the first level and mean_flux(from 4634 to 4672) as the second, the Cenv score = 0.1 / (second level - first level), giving 1.8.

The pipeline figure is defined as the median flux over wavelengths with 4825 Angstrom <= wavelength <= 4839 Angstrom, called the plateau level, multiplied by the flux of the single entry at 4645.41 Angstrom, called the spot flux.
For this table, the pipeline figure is 93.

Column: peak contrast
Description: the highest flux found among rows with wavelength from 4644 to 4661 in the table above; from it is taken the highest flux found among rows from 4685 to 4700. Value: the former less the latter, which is 0.4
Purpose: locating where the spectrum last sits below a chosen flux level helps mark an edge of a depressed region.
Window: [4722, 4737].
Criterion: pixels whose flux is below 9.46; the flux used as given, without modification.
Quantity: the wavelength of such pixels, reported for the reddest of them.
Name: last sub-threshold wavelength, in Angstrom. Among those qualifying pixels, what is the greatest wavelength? 4731.77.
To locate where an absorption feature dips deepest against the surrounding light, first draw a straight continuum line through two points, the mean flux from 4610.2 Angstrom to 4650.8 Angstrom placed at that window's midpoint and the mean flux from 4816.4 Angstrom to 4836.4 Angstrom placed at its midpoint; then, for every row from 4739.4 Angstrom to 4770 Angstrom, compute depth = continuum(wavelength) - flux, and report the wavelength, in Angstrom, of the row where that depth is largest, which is 4744.86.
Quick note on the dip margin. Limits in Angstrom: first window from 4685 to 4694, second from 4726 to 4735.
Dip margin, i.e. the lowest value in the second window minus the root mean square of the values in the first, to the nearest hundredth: -0.64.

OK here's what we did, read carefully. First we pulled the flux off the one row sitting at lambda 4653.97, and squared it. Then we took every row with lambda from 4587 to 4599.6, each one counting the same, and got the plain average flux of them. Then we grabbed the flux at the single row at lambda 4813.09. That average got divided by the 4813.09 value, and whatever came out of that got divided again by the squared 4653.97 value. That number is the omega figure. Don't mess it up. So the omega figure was 0.0124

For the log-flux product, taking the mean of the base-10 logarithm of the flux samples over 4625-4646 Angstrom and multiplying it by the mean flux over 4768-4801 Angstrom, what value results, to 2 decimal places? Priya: 9.26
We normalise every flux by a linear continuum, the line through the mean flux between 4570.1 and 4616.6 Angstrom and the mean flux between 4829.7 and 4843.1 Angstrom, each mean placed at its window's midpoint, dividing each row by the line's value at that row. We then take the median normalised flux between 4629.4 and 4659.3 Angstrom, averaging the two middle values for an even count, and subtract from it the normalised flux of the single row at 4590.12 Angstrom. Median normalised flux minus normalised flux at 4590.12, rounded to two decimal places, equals -0.11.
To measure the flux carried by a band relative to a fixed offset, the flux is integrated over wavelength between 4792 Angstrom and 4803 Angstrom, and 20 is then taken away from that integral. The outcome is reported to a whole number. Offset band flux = 86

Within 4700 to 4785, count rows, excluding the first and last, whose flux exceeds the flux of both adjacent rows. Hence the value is 13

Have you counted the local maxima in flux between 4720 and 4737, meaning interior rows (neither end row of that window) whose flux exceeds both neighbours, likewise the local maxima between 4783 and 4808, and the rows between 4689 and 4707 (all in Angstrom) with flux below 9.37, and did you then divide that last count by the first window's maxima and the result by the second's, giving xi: 1.3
